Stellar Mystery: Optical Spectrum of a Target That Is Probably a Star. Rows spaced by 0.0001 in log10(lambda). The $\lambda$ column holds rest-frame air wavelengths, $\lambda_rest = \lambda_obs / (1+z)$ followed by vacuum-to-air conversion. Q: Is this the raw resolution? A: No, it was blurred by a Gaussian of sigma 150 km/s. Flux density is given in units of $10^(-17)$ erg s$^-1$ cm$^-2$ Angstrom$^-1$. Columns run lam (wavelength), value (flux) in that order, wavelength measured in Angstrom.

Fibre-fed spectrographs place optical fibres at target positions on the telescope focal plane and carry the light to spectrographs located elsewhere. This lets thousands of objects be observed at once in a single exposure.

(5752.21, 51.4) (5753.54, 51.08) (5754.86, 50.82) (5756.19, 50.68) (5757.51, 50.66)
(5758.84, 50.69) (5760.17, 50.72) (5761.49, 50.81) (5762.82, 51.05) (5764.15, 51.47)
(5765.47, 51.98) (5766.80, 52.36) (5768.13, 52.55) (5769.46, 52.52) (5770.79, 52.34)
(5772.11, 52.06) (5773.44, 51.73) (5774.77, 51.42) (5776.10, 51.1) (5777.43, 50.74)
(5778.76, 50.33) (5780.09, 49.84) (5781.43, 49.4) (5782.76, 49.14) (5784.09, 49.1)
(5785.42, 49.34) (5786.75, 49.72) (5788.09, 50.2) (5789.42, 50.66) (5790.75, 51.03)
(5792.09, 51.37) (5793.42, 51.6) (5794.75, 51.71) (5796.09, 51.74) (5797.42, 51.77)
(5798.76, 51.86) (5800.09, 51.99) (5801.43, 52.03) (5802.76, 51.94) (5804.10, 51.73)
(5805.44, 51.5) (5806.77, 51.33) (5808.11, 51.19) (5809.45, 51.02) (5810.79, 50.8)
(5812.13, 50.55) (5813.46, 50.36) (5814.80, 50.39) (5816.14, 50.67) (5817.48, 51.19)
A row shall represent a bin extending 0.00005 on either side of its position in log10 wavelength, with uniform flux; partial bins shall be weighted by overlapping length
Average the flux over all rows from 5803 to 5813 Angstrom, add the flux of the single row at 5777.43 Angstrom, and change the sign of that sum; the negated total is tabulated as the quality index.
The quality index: -101.9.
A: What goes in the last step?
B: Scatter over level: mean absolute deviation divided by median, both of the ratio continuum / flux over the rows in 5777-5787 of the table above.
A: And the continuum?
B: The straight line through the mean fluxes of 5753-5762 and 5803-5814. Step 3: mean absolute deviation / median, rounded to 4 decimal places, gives 0.0093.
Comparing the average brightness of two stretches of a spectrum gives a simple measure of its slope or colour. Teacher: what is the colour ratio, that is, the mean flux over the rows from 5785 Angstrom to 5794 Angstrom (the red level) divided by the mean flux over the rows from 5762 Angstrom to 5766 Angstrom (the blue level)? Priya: 0.98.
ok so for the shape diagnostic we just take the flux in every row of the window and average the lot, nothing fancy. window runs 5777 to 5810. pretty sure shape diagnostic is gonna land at 50.9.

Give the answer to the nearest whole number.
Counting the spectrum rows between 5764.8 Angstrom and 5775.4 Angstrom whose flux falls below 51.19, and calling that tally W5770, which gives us 0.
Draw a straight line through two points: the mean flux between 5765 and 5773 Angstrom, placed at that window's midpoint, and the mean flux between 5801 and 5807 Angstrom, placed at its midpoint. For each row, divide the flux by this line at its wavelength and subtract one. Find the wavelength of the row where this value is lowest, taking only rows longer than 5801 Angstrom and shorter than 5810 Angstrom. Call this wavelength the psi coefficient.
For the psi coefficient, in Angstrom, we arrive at 5809.45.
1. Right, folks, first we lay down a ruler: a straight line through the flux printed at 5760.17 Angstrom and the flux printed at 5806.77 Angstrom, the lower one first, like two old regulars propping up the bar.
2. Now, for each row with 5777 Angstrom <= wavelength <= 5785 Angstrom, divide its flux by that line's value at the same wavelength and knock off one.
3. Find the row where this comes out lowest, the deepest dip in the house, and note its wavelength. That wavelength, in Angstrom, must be 5784.09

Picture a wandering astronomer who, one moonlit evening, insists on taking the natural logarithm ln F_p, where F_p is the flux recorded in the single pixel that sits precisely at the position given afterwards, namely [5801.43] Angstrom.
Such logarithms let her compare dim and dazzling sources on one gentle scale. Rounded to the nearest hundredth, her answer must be 3.95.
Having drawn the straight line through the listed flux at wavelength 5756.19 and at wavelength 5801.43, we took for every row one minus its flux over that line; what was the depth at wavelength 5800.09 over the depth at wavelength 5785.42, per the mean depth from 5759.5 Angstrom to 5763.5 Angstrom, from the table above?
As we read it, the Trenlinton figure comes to 0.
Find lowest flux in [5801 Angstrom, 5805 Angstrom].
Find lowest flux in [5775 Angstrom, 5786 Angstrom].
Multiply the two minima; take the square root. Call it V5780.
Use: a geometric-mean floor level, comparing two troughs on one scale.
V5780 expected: 50.4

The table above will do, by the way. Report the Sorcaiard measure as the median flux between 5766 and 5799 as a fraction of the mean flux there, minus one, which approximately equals 0.007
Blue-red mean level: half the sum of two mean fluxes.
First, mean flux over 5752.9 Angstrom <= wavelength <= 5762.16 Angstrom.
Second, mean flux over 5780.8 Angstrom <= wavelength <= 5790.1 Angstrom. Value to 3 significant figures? 50.2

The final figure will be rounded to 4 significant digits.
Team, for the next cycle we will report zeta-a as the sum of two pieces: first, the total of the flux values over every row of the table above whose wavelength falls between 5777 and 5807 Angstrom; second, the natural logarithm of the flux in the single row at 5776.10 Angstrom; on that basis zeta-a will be 1174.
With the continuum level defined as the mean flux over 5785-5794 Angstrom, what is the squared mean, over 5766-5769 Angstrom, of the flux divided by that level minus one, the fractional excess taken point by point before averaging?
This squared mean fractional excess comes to 0.0014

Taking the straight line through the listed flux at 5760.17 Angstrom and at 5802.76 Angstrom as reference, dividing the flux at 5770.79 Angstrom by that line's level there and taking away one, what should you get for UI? 0.026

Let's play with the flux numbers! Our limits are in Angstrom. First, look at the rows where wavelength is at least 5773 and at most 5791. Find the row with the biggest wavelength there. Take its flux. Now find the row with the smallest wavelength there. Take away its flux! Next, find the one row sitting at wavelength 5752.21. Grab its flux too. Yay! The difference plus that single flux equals 50.7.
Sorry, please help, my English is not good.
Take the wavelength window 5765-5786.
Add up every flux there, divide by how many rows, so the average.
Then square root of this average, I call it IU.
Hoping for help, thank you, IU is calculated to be 7.14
